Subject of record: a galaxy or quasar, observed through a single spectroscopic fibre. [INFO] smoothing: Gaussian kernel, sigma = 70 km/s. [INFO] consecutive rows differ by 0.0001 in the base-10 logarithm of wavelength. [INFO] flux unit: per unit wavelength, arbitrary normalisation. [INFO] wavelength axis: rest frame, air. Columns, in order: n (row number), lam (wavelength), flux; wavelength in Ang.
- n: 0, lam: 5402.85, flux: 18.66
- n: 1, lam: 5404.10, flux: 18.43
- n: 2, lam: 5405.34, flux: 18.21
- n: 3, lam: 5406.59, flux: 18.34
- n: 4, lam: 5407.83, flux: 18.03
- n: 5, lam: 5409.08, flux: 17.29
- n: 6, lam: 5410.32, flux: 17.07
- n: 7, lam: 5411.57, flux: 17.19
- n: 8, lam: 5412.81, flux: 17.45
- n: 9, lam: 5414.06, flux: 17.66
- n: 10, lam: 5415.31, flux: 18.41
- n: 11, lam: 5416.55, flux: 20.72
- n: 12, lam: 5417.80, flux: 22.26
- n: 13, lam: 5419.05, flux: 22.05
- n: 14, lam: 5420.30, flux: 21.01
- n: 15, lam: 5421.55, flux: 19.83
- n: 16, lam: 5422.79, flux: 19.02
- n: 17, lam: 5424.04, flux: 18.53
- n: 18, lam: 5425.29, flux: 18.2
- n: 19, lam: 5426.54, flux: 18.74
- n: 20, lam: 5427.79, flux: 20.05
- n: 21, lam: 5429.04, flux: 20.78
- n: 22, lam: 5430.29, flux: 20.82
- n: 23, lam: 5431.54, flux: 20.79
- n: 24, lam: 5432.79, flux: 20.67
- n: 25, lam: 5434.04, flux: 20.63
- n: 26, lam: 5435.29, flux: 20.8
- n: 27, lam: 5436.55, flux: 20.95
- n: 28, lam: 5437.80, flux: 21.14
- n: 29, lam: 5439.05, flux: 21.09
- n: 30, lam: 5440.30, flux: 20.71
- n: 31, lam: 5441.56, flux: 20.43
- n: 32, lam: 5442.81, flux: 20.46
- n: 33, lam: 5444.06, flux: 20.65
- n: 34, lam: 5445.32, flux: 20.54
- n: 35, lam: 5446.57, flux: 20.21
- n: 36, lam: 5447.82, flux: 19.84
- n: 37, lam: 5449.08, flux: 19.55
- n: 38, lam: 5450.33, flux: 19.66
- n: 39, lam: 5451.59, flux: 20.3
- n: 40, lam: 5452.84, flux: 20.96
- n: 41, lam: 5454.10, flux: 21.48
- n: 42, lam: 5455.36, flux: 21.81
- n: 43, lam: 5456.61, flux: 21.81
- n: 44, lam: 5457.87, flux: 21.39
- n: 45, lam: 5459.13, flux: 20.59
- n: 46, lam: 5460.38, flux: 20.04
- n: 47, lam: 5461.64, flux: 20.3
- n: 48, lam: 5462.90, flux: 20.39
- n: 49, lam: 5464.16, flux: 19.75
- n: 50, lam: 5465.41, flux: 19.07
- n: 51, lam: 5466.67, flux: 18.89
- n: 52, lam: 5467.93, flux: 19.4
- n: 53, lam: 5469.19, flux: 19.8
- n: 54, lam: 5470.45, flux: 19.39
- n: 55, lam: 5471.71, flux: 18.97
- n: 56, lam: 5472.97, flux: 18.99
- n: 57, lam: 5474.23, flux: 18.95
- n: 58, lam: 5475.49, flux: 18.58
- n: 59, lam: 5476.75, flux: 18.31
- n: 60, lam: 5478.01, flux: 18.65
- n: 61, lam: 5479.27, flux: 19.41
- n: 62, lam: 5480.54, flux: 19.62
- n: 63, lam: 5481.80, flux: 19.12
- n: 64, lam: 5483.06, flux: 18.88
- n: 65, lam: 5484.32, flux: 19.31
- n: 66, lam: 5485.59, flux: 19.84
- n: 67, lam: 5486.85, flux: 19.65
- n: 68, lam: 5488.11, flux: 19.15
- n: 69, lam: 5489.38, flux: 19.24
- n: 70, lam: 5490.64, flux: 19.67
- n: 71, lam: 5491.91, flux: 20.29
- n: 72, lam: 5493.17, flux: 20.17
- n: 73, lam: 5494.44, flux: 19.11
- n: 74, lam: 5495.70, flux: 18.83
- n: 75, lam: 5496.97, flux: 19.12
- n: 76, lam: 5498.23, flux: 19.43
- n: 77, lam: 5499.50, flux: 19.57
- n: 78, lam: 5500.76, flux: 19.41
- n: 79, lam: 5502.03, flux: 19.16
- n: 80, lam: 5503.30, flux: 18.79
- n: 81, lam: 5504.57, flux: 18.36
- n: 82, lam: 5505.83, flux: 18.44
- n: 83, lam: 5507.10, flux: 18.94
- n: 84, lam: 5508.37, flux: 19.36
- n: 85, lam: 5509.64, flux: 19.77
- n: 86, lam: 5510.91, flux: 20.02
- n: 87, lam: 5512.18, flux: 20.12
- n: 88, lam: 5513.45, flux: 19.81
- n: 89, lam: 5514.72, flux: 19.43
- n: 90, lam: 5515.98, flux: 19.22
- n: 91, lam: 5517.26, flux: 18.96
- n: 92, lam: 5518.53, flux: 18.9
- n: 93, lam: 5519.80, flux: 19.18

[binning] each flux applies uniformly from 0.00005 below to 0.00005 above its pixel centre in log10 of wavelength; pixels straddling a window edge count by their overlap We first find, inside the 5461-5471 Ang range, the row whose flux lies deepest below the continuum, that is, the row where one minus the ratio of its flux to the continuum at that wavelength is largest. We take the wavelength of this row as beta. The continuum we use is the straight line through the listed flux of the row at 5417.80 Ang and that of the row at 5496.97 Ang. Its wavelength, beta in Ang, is 5466.67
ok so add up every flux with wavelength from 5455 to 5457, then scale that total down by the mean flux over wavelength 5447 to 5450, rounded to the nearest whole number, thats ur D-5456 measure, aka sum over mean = 2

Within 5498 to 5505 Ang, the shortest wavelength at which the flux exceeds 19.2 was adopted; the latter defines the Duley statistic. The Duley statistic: 5498.23 Ang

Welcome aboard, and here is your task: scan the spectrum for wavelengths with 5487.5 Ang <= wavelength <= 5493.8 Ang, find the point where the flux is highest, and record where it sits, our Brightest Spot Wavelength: 5491.91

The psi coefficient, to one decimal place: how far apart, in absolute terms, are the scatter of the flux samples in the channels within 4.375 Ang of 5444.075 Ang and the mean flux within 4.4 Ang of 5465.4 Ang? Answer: 19.4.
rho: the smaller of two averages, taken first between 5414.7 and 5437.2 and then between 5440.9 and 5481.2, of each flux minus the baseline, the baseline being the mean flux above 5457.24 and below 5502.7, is 0.49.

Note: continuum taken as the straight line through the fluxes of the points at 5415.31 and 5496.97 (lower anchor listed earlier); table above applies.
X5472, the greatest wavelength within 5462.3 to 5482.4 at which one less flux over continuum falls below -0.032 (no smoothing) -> 5480.54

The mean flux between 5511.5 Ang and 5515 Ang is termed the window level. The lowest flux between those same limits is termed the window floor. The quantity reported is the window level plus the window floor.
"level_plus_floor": 39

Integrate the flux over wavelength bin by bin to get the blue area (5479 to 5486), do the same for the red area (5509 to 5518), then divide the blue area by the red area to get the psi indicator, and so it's 0.8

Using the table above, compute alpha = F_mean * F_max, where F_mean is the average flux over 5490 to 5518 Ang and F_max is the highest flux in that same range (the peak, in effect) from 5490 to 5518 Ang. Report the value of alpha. 393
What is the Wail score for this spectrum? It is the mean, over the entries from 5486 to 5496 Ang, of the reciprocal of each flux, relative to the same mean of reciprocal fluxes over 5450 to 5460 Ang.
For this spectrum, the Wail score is 1.08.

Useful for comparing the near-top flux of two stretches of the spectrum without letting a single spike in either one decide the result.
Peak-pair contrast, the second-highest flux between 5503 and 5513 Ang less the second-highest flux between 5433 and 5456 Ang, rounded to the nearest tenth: -1.5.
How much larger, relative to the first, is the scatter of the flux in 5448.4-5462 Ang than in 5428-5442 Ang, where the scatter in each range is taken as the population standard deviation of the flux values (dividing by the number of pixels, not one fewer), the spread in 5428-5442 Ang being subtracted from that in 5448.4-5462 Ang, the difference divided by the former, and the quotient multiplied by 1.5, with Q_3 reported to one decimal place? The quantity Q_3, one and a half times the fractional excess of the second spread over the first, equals 4.6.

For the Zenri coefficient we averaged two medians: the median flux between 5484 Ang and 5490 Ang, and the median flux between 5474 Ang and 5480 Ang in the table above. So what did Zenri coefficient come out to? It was 19.0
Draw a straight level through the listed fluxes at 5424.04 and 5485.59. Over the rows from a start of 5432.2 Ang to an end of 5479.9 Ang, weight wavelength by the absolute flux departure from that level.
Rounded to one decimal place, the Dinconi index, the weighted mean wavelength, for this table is 5450.8 Ang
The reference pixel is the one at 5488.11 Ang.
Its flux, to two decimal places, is 19.15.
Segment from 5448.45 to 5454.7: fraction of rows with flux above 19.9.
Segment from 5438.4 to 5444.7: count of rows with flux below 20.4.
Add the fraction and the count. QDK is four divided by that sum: 6.7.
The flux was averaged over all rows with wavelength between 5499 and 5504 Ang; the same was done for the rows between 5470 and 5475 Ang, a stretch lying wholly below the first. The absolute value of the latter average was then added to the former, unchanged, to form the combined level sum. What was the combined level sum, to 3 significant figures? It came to 38.3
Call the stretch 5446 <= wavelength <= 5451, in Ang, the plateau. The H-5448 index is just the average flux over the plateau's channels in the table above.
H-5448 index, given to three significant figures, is 19.8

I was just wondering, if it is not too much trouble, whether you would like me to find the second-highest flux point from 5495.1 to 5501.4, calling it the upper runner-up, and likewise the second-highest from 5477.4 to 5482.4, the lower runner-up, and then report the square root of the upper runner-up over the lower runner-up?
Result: 1.001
